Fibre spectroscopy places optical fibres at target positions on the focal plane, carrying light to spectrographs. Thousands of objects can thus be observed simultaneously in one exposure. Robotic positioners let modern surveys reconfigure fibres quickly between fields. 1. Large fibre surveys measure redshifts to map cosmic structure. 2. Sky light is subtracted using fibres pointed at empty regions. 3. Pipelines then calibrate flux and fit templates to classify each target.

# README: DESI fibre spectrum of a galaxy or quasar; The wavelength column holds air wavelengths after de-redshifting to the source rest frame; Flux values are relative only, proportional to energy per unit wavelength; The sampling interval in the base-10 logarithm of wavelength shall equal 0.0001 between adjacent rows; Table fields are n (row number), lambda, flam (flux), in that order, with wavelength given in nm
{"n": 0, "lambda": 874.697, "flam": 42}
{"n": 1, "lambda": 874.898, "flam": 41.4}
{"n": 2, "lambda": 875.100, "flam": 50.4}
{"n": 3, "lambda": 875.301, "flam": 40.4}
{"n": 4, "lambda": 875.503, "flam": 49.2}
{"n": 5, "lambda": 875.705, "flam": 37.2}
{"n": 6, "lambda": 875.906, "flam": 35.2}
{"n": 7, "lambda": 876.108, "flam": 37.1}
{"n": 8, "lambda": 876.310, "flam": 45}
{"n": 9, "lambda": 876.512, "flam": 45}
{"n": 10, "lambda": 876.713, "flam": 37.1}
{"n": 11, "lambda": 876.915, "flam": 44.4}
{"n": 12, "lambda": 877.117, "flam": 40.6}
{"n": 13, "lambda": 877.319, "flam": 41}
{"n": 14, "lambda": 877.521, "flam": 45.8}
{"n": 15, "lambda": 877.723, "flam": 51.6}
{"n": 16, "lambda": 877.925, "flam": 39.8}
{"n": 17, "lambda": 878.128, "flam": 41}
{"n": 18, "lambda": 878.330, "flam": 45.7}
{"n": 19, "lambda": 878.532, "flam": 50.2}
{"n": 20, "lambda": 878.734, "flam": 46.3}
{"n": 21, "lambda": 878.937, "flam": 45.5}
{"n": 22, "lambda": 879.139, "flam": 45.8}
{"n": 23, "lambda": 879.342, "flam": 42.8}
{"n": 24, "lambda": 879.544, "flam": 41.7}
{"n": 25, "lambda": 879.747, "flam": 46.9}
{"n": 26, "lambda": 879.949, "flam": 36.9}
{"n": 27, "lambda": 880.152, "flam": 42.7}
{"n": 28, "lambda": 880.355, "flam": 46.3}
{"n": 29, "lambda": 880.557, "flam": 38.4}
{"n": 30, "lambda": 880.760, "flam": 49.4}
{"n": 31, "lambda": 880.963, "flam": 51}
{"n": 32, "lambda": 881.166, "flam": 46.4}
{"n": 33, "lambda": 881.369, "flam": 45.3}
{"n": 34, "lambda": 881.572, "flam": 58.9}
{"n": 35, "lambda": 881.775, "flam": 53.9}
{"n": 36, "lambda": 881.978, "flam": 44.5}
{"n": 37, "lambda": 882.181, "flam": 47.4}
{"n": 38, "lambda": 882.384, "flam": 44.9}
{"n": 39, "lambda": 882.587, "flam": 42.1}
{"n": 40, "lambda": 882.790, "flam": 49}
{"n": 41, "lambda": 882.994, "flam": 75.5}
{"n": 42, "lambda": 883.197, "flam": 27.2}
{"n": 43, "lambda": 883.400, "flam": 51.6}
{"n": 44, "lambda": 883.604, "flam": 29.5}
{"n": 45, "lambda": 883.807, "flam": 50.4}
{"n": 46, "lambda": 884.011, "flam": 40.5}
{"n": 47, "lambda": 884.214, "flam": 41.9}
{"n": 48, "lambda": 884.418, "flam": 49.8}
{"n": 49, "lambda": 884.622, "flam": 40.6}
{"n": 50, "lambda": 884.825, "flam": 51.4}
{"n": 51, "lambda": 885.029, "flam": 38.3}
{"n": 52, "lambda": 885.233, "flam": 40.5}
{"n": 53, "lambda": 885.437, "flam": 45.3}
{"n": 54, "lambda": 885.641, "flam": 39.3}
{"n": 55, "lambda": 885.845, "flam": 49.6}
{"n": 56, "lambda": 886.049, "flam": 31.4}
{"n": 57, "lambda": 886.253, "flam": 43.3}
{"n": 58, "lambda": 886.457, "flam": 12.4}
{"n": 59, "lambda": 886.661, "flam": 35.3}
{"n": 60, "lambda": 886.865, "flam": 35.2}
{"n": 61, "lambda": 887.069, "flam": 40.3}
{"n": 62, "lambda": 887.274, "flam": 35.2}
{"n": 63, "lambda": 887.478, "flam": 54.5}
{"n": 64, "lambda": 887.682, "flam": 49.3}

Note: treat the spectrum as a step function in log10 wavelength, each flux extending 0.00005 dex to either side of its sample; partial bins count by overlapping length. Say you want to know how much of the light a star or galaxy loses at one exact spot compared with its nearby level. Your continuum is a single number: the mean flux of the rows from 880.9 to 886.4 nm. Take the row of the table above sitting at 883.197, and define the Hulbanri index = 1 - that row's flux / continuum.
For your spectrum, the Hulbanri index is 0.40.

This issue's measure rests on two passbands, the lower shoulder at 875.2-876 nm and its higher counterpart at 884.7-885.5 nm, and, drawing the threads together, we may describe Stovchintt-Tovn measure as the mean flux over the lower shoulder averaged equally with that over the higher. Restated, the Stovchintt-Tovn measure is 42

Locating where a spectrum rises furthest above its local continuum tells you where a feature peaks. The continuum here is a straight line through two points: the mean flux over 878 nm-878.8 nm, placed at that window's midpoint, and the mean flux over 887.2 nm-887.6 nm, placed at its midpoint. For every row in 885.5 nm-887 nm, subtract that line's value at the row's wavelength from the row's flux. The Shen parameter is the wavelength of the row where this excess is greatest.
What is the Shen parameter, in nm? 885.845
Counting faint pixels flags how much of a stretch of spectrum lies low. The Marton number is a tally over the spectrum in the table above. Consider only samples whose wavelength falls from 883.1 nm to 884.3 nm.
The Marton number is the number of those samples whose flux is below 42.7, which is 4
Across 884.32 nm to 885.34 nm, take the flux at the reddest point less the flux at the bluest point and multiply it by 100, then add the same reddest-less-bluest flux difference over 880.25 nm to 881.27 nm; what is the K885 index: -930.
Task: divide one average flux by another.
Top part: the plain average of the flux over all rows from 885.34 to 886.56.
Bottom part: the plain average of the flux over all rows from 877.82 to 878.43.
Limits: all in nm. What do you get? 0.87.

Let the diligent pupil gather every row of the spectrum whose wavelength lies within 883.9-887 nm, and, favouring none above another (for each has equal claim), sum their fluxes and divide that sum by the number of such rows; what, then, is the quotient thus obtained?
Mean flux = 40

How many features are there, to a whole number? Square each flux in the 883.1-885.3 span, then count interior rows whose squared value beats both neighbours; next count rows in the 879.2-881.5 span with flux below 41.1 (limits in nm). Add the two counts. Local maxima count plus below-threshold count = 6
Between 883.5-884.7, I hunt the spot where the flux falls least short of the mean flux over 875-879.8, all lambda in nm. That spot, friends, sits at 883.807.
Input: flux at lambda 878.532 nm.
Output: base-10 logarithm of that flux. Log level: 1.70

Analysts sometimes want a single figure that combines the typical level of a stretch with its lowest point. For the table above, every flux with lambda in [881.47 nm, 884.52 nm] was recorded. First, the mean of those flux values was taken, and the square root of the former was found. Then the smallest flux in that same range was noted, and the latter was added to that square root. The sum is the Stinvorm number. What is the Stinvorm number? 34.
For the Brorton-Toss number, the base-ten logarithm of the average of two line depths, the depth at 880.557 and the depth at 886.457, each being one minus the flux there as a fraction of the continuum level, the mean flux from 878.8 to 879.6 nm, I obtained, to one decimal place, -0.4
